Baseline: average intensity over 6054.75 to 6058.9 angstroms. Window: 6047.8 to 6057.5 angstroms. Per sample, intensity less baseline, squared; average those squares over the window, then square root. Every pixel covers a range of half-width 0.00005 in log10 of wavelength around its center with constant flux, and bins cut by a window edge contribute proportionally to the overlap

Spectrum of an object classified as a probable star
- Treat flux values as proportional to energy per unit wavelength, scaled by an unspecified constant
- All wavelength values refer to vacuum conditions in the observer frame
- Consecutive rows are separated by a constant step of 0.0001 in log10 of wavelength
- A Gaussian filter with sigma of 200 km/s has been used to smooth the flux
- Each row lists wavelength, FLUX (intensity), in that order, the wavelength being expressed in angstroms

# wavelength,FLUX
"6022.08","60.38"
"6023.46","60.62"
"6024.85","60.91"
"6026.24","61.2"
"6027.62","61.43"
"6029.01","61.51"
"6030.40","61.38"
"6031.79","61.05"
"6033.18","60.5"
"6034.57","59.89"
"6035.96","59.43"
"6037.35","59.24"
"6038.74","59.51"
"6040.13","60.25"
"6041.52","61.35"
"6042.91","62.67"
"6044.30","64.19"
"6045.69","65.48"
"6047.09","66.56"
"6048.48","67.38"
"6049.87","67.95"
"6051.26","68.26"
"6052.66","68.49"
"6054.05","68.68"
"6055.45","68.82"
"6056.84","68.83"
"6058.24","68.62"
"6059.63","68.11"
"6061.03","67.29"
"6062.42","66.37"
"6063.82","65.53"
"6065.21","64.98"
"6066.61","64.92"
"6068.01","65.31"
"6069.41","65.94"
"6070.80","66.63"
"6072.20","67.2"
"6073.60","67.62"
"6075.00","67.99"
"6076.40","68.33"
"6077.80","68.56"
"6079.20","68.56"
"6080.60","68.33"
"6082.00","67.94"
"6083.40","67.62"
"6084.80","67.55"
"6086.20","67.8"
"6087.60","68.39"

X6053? 0.6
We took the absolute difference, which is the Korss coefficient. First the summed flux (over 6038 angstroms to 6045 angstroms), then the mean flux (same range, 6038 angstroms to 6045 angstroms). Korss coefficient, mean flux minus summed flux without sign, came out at 246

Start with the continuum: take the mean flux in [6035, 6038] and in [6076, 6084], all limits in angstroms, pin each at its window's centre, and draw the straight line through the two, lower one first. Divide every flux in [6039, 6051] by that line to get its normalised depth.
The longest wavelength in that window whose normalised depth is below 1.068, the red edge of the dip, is 6044.30 angstroms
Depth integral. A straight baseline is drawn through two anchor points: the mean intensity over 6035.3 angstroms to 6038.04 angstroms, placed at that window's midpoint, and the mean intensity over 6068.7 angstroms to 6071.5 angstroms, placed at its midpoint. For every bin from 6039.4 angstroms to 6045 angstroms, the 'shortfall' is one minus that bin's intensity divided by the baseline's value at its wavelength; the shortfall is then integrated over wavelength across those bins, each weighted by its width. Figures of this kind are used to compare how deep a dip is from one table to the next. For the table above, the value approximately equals -0.15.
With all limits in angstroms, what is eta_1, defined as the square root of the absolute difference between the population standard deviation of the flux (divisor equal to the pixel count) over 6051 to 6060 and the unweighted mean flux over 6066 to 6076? 8.14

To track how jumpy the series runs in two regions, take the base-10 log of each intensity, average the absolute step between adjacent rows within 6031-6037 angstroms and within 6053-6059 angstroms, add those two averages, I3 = 0.0047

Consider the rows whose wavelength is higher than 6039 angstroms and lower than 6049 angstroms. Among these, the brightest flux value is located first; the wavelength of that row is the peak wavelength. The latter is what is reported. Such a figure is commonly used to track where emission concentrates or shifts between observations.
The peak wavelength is 6048.48 angstroms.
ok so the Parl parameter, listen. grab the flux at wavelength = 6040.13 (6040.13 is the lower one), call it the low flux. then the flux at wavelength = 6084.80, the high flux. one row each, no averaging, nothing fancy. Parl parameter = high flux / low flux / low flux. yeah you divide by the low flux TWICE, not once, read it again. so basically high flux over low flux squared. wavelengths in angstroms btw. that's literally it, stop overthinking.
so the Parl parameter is 0.0186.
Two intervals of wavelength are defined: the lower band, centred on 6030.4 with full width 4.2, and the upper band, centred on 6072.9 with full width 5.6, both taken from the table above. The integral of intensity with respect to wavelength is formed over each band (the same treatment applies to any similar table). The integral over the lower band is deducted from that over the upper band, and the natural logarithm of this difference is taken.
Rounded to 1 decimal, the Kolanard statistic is 4.8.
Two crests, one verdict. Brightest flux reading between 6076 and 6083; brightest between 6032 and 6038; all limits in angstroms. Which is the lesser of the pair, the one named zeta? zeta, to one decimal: 60.5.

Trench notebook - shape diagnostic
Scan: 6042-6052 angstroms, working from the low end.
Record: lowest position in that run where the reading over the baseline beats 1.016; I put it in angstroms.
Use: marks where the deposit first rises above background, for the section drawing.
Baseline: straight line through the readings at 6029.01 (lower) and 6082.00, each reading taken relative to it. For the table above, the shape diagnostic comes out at 6045.69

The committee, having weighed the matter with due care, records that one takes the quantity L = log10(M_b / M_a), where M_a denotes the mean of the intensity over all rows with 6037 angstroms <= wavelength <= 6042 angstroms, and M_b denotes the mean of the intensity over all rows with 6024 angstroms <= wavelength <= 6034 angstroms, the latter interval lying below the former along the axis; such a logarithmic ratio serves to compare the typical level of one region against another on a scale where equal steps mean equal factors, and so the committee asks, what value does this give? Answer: 0.01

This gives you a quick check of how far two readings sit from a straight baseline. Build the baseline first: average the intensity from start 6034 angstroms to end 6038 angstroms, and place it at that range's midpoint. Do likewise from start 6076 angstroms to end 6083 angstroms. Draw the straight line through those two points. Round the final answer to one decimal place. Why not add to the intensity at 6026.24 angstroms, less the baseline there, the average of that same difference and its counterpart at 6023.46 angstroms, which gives 7.3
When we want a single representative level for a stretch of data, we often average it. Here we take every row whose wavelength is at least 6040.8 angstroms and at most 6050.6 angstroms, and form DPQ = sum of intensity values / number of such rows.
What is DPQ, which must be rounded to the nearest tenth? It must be 65.1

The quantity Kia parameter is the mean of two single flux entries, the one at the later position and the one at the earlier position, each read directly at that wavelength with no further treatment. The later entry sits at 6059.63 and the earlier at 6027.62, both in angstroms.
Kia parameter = 64.8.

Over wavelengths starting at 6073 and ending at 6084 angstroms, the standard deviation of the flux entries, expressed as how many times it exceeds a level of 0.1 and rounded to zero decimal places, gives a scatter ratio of 4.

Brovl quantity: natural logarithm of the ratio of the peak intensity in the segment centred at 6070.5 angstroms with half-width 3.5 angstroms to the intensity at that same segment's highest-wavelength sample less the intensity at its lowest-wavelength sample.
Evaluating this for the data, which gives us 3.4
